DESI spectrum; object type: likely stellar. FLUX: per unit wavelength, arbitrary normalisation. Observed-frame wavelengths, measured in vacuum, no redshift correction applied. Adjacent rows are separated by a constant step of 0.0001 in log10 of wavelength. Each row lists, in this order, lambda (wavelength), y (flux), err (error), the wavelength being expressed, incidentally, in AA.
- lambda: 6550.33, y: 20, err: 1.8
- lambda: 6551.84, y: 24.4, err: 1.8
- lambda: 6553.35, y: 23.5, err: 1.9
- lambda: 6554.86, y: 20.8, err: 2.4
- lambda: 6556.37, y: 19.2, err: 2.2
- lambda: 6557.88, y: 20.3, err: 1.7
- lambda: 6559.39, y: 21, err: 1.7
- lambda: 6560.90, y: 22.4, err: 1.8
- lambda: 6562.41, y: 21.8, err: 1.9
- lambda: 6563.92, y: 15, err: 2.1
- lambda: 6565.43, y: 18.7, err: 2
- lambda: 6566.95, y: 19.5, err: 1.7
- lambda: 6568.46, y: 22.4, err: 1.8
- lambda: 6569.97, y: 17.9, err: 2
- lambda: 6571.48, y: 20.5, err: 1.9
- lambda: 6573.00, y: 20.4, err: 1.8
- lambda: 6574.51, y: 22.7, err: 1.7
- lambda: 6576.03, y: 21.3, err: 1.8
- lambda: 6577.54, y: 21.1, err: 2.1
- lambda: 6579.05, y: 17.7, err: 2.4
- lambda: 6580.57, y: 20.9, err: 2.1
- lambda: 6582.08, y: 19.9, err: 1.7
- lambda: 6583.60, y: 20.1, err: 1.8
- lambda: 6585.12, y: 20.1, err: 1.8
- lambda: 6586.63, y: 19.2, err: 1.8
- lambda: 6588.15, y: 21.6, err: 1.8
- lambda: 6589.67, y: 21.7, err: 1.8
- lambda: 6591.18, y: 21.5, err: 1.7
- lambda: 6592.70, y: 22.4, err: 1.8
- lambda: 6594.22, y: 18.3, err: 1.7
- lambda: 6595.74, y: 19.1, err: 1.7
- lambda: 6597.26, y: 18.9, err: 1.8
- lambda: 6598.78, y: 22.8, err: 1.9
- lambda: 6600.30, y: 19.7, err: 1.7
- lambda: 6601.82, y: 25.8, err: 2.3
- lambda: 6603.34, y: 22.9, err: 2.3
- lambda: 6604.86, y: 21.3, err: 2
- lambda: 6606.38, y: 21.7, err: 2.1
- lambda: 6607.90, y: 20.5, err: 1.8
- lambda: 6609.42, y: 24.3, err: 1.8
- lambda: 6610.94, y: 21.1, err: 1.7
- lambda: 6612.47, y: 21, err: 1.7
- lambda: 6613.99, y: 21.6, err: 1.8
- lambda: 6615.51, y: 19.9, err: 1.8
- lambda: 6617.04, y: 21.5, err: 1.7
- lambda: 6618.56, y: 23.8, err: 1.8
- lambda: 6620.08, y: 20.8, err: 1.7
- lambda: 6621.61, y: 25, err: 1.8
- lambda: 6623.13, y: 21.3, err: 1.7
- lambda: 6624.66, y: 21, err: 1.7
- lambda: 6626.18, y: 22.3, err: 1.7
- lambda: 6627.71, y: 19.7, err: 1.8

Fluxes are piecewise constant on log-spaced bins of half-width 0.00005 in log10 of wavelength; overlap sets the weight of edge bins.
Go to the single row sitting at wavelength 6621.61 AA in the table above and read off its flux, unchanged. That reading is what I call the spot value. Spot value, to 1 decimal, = 25.0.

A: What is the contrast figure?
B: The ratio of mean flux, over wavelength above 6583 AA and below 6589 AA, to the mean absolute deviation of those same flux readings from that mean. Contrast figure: 30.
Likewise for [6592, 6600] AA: 11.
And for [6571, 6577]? 27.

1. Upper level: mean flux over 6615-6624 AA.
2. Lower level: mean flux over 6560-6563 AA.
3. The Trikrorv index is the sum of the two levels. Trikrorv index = 44.2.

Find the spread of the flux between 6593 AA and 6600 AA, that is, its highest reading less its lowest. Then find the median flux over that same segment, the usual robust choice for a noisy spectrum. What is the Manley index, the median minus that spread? 14.5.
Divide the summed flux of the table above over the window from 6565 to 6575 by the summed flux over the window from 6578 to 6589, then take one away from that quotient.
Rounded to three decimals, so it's 0.019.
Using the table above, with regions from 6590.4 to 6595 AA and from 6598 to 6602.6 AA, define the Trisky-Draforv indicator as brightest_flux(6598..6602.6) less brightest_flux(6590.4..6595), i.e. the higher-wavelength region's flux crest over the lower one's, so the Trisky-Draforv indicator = 3.4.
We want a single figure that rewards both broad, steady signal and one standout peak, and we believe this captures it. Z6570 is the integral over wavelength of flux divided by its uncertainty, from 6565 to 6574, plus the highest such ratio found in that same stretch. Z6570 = 110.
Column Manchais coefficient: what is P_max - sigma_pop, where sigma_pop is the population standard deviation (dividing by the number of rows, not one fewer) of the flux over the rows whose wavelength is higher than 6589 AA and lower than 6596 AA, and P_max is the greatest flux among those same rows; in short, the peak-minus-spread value 20.8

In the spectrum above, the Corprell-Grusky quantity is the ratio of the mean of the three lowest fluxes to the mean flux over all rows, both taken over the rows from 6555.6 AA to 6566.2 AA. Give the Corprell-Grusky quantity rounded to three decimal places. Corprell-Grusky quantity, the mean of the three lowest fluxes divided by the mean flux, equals 0.892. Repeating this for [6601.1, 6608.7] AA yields 0.943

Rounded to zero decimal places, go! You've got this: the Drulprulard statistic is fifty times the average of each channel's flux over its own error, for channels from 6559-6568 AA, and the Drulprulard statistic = 535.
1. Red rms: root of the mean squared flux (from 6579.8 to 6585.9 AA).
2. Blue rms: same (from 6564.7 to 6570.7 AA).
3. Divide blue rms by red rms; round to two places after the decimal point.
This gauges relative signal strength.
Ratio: 0.97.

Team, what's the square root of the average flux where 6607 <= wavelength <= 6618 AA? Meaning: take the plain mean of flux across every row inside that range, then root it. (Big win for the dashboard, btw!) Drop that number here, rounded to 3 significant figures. 4.63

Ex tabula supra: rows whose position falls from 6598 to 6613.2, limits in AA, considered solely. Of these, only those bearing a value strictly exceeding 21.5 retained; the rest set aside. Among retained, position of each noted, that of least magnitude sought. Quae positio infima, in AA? 6598.78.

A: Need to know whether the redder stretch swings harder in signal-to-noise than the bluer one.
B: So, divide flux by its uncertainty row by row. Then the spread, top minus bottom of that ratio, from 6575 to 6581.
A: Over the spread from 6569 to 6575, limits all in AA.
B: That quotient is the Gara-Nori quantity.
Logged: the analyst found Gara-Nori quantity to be 1.0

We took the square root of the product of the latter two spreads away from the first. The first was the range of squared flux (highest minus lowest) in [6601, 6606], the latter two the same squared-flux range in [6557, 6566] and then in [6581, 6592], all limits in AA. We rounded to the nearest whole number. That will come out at 44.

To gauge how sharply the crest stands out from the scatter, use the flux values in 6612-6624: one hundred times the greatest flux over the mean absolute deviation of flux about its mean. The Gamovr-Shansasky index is 1970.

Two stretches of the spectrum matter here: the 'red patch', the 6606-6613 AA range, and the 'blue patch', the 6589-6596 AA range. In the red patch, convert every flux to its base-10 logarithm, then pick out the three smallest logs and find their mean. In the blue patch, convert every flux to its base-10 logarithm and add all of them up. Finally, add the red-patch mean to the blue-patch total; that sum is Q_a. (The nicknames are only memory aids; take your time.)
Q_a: 7.88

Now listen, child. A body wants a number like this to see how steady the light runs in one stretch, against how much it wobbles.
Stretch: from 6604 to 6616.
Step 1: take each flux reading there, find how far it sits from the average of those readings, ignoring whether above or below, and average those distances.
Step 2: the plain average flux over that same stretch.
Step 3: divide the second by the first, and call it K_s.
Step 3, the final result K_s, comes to 25.8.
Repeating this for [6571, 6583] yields 21.9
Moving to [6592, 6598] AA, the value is 14.4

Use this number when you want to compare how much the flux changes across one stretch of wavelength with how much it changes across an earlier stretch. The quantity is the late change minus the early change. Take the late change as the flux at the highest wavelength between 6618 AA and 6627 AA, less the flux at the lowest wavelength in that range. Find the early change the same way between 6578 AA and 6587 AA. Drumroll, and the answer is -3.00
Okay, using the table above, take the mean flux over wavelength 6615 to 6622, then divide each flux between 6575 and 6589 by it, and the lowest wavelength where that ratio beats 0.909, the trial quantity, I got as 6576.03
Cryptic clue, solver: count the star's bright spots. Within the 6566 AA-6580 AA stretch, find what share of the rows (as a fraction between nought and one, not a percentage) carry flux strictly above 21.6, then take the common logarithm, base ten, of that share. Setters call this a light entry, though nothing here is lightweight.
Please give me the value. -0.7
